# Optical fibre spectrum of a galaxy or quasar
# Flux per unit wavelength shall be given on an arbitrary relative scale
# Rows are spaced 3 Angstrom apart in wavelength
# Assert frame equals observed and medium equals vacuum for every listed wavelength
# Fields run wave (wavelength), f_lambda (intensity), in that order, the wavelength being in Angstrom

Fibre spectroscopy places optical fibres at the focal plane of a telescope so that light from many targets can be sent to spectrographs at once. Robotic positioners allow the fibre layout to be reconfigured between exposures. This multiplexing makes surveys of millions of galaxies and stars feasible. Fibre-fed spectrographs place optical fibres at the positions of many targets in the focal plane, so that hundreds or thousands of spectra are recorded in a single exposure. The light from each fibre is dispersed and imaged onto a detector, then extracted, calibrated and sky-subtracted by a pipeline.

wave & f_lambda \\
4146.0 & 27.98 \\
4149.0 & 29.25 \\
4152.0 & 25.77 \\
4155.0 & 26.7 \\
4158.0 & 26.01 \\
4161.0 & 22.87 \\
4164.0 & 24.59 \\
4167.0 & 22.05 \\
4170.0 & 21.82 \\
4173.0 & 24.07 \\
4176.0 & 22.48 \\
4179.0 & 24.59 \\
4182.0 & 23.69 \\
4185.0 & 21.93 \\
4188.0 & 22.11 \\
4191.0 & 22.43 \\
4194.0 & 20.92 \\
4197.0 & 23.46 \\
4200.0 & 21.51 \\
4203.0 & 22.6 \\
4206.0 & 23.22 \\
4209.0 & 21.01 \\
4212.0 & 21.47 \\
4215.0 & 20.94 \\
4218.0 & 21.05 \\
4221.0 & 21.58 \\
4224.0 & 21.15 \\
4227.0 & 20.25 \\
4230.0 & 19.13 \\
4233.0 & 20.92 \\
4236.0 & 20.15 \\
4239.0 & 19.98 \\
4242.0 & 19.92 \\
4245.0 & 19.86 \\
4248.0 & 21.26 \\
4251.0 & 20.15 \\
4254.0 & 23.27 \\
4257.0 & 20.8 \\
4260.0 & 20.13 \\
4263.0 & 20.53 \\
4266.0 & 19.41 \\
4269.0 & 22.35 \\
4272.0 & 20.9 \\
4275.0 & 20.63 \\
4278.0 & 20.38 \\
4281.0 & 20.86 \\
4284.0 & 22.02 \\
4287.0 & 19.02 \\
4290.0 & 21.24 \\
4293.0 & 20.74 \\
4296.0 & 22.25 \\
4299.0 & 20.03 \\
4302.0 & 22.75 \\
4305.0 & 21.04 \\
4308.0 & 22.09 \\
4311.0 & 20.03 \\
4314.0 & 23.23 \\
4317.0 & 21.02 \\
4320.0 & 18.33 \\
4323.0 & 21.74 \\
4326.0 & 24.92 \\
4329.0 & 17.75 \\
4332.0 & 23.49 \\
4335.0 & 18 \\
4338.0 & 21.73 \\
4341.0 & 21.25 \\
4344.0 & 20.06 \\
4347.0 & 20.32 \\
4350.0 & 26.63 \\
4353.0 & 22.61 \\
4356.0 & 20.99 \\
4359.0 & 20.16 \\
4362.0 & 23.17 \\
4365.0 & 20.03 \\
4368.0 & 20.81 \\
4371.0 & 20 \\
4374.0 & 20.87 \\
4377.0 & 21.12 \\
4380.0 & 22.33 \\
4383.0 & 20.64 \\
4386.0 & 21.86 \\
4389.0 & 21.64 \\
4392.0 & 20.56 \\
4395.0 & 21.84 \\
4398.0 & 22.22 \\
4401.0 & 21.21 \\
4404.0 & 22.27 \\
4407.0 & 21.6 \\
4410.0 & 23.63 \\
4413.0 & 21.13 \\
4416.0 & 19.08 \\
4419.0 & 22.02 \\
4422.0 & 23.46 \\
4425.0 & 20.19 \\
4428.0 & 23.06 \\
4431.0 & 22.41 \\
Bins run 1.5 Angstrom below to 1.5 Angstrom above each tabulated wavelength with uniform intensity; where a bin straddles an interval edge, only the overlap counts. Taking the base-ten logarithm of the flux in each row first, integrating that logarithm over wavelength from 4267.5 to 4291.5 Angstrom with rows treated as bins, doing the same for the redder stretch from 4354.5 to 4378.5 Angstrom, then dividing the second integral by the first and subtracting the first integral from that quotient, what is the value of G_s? -30.7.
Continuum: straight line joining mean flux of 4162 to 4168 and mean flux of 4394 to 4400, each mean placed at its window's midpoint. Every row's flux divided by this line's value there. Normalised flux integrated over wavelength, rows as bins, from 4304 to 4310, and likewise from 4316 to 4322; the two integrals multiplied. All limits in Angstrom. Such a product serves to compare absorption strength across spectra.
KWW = 30.2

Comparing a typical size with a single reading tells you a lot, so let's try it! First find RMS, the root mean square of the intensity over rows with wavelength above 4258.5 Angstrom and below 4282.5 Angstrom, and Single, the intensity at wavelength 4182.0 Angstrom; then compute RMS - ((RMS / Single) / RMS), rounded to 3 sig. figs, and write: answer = 20.6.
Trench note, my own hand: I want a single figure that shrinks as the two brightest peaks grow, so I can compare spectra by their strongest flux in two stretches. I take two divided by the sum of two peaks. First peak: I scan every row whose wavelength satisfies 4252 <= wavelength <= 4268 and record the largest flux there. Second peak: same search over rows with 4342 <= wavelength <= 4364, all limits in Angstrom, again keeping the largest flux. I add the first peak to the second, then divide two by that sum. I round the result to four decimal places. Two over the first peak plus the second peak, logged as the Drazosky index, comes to 0.0401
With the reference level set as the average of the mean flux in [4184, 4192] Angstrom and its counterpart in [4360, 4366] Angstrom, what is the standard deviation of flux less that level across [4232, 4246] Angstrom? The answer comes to 0.4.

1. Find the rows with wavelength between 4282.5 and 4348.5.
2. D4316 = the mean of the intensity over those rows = 21.0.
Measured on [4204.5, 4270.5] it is 20.8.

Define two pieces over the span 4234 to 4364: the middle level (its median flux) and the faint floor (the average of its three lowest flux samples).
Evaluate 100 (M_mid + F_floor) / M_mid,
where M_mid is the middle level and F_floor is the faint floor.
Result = 186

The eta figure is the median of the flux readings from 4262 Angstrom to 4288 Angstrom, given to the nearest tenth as 20.6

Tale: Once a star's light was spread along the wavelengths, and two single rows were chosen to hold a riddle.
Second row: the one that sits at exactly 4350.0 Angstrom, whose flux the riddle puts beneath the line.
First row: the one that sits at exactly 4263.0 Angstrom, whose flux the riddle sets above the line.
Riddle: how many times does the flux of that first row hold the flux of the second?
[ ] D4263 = 0.77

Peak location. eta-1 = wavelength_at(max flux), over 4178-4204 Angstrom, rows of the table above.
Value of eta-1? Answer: 4179.0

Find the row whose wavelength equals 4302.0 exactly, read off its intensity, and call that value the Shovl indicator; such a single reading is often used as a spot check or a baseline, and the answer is 22.75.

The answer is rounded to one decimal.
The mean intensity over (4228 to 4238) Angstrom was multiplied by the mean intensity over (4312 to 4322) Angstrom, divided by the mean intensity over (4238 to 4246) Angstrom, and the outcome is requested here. 21.0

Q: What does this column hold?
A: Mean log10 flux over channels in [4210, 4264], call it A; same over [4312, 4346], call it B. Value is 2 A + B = 3.95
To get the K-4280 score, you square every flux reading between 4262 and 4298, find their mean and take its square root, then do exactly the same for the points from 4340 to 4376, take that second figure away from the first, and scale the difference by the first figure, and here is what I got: -0.03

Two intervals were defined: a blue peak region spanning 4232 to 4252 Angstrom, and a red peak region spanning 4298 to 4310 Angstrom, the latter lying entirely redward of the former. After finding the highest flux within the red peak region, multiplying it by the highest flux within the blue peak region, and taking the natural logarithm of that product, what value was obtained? 6.18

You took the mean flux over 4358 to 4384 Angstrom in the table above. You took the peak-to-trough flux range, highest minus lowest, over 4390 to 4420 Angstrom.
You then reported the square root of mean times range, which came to 9.8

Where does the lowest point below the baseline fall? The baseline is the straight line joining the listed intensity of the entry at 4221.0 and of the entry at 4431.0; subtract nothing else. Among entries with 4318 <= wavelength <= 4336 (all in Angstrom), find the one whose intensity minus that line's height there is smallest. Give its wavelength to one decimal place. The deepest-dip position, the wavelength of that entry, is 4329.0 Angstrom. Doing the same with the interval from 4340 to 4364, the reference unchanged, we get 4344.0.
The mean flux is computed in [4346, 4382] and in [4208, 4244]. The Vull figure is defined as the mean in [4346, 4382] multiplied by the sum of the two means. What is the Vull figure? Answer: 911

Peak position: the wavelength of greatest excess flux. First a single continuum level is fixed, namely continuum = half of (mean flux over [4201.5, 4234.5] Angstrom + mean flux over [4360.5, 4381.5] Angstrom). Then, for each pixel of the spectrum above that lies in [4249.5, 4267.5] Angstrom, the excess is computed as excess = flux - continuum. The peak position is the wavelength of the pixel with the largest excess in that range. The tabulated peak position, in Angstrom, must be 4254.0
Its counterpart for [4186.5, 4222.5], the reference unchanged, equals 4197.0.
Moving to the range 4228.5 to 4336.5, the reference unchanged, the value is 4326.0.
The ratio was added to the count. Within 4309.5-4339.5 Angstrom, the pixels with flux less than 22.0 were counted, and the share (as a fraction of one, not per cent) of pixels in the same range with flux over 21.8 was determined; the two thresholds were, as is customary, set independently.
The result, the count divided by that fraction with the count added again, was 30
